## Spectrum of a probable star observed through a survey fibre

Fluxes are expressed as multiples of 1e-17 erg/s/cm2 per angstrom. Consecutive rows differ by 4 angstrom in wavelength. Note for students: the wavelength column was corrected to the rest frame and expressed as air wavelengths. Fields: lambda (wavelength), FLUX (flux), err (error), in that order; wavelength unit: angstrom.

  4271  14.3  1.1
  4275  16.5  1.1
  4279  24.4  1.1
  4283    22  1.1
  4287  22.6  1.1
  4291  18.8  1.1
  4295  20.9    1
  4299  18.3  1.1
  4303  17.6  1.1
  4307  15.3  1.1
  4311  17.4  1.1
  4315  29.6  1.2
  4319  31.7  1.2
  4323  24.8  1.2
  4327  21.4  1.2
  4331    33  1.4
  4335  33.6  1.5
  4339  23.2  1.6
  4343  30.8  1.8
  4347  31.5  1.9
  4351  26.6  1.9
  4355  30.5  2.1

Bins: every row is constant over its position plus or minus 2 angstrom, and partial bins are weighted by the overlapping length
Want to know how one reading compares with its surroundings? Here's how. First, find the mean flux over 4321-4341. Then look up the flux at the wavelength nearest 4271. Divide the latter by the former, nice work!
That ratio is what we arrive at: 0.53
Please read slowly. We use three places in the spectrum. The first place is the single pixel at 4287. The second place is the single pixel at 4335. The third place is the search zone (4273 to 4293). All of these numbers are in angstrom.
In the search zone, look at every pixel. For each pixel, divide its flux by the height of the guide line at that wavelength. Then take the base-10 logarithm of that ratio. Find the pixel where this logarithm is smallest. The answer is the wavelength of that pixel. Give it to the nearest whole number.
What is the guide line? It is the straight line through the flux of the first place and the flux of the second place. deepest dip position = 4291 angstrom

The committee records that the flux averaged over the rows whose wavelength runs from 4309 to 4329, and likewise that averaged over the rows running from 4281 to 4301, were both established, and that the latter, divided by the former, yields 0.82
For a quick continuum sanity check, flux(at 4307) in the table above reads 15.3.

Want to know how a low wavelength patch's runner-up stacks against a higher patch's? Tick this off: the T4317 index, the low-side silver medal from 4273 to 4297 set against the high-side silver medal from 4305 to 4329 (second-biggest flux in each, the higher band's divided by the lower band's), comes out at 1.31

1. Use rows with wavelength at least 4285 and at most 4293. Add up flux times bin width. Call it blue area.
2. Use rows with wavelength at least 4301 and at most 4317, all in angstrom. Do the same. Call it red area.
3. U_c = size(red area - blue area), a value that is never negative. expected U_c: 154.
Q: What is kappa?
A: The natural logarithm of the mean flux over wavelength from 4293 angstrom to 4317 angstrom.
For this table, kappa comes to 2.99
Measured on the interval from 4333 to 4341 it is 3.35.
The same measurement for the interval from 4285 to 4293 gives 3.03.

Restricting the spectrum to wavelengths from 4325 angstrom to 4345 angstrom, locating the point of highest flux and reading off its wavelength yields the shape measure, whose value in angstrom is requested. 4335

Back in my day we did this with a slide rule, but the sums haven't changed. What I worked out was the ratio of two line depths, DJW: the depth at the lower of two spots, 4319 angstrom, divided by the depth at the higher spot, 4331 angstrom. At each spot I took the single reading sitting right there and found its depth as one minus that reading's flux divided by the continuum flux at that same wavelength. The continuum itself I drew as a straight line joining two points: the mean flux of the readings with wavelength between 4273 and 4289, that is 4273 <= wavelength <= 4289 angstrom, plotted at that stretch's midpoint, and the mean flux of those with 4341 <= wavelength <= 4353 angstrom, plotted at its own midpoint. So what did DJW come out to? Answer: 1.1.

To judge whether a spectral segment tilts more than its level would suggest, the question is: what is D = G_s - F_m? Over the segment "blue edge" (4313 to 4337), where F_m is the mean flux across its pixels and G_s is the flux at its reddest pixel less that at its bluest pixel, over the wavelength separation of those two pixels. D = -28.8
